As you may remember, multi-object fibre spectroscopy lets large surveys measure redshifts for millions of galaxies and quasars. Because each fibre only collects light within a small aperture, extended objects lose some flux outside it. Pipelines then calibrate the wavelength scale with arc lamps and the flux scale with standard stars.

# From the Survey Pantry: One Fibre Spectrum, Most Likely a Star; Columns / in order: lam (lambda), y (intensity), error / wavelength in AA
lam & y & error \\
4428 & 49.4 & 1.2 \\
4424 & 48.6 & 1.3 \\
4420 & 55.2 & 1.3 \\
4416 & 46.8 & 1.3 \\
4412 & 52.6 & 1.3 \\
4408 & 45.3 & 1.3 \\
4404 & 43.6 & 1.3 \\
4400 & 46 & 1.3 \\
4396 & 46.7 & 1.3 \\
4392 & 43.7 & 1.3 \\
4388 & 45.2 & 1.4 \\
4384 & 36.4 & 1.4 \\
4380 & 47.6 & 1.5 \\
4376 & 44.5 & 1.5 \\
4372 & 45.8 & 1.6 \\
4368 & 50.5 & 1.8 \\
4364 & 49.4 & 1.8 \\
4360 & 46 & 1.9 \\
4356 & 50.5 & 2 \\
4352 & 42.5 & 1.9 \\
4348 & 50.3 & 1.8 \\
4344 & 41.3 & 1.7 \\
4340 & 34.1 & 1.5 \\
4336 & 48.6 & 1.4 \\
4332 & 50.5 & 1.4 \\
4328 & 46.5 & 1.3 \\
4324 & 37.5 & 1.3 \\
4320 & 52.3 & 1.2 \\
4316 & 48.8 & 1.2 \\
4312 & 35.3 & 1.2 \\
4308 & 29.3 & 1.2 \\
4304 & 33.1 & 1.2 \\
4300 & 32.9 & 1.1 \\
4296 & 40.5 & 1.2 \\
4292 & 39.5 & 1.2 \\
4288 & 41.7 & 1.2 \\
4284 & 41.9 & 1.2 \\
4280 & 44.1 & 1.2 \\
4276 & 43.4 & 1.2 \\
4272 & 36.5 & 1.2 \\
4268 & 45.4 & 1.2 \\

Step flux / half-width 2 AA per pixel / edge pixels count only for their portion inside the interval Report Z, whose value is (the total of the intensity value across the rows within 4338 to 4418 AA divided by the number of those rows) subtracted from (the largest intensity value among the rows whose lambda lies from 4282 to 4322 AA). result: 6.9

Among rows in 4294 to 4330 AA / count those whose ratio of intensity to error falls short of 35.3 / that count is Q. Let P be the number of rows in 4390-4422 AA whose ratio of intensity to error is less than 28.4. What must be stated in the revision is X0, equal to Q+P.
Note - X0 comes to 6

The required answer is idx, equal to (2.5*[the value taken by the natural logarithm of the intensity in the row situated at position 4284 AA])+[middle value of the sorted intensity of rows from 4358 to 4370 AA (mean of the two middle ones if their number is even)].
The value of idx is 58.7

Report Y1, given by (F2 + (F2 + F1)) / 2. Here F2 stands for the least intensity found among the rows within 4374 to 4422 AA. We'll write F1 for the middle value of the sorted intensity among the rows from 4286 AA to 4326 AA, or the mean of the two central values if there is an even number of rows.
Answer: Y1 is 56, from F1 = 38.5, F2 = 36.4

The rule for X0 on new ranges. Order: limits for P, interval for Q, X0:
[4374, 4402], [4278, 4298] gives 5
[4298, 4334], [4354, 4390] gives 11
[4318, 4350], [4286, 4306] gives 8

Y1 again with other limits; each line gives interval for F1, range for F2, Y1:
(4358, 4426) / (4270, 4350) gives 52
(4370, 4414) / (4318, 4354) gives 57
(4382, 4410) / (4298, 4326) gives 52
